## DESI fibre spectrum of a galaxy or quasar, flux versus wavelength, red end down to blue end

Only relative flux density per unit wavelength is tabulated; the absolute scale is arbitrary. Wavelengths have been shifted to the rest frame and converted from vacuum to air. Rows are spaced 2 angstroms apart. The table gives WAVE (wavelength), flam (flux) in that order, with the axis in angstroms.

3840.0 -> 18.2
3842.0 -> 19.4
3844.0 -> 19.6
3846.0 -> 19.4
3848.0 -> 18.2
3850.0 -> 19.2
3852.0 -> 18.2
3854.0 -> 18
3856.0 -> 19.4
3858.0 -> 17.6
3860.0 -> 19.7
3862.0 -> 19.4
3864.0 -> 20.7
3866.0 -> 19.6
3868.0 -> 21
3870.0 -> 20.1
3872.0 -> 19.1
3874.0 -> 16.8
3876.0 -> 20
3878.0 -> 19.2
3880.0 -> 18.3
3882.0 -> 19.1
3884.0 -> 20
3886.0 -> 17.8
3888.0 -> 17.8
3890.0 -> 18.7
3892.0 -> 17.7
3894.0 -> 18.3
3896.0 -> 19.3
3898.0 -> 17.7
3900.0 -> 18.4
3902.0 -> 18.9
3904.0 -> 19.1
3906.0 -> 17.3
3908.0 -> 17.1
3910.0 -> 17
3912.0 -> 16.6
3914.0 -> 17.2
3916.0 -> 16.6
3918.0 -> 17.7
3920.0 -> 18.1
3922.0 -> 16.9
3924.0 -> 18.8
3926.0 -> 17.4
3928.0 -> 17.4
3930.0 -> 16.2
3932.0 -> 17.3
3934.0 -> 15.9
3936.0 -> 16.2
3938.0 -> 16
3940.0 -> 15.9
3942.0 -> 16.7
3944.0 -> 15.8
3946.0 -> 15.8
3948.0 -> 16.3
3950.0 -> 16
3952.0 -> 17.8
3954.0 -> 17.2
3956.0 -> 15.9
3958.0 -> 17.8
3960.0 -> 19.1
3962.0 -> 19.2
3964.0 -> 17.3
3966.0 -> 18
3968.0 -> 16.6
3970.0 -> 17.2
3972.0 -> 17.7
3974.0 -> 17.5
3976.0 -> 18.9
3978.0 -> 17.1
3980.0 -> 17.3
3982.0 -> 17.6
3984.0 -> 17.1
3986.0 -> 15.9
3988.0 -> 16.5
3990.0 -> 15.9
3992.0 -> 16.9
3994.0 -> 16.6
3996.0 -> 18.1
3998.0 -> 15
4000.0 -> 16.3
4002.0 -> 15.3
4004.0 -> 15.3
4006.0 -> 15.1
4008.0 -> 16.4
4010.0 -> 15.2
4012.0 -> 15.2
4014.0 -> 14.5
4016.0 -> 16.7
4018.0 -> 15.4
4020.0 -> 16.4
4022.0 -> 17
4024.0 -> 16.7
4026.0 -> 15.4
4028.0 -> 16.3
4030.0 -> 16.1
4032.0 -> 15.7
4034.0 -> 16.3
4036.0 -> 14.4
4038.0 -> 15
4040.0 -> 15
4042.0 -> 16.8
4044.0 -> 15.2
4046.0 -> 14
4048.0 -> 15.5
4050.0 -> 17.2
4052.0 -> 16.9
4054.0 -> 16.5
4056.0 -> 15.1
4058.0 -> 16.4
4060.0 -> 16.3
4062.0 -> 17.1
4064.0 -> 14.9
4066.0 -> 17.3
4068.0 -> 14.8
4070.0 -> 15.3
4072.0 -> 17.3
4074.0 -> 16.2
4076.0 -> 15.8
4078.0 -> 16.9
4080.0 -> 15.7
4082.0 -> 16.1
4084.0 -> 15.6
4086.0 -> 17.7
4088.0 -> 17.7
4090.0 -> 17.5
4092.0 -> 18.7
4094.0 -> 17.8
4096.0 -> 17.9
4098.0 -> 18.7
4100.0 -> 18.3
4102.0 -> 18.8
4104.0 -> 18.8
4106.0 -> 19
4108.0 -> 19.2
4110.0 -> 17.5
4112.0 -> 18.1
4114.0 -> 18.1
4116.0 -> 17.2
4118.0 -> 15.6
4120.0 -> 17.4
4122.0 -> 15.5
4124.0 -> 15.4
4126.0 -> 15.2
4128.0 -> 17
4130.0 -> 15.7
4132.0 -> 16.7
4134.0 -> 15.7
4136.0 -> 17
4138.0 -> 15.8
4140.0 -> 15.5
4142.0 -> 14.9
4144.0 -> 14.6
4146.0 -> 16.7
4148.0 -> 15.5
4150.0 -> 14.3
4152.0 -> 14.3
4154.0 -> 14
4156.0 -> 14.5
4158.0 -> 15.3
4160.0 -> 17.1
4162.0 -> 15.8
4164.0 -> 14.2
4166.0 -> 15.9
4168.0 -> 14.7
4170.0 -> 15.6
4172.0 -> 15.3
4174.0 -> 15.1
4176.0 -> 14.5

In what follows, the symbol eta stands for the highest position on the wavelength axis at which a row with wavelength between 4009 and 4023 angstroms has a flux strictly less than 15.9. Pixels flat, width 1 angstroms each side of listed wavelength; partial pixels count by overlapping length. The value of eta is 4018.0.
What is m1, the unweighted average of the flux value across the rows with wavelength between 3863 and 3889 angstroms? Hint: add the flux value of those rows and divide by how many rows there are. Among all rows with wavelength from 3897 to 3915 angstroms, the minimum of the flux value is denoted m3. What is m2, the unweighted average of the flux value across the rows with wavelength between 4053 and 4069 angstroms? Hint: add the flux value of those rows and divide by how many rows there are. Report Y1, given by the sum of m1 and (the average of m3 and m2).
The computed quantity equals 35.5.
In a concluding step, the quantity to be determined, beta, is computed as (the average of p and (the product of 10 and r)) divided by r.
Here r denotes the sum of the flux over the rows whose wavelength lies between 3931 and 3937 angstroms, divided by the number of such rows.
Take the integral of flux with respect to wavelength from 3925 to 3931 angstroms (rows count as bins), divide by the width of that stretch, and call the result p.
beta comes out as 5.516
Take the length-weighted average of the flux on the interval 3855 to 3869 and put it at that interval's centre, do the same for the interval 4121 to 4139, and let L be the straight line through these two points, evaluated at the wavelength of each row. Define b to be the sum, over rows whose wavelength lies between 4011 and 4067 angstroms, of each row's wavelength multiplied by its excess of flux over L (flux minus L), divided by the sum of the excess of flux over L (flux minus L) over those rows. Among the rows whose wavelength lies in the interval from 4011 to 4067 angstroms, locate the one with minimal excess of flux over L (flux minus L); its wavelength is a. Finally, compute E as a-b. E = 11.6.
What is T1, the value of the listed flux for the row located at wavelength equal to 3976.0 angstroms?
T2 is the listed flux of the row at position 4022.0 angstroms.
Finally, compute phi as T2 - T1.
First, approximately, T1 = 18.9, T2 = 17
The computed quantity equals -1.9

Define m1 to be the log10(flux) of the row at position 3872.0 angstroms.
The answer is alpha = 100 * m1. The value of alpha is 128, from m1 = 1.28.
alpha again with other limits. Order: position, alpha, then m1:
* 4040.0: 118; 1.18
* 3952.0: 125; 1.25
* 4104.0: 127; 1.27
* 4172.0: 118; 1.18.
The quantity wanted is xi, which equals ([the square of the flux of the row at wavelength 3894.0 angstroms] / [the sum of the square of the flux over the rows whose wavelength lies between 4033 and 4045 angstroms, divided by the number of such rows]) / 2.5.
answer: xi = 0.56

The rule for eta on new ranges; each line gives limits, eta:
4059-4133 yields 4130.0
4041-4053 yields 4048.0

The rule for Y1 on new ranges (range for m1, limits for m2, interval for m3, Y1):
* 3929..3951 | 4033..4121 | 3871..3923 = 32.9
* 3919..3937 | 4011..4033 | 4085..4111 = 33.9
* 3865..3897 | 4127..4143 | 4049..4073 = 34.3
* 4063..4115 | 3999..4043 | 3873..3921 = 33.5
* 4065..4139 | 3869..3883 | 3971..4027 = 33.7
